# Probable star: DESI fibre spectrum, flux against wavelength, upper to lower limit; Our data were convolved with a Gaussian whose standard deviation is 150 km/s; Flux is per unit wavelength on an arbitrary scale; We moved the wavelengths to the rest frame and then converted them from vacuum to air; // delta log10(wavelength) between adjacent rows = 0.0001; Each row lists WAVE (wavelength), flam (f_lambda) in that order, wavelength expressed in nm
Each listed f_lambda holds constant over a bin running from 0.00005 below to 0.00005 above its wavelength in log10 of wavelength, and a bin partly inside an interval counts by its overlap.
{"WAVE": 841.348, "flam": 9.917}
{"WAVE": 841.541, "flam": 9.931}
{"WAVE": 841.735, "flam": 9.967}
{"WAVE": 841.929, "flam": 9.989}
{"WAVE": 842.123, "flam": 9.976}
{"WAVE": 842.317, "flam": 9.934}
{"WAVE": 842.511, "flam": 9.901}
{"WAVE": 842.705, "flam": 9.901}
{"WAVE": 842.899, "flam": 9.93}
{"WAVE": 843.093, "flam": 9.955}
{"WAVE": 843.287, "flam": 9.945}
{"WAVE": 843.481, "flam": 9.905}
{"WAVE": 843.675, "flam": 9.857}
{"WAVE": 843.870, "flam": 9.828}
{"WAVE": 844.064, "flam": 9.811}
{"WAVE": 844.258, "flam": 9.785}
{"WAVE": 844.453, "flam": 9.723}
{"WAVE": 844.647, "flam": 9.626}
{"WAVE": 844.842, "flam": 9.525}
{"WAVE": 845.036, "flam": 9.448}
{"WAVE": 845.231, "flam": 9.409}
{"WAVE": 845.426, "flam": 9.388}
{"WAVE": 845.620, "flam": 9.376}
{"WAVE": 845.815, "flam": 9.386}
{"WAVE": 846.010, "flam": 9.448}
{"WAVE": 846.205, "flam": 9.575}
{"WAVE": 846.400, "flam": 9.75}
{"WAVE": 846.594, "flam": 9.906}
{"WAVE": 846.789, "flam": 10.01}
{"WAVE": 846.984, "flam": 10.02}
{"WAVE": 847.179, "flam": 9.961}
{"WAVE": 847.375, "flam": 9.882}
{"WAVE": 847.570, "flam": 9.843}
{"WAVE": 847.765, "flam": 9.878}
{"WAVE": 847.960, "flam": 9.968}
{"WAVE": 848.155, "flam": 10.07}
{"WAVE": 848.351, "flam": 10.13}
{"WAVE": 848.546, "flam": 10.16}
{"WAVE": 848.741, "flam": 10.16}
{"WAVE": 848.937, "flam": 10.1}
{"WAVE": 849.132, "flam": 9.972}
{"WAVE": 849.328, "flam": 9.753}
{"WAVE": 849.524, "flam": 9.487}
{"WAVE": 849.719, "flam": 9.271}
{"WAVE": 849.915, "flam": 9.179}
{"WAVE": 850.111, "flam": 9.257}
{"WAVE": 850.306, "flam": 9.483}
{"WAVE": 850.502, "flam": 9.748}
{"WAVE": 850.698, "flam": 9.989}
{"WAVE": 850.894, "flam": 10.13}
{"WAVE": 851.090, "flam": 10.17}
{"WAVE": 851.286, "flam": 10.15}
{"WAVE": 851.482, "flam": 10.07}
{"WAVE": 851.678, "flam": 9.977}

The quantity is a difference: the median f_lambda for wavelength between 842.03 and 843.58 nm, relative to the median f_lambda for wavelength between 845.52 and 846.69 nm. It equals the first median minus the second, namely 0.42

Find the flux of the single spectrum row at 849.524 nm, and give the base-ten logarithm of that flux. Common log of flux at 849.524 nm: 0.977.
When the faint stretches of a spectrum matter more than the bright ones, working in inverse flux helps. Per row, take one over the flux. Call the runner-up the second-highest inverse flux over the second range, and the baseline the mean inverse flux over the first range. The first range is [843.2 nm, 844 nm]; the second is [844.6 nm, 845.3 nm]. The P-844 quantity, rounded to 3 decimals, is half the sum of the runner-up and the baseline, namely 0.104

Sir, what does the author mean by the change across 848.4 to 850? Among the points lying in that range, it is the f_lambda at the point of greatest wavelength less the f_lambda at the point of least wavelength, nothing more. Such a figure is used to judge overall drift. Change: -0.98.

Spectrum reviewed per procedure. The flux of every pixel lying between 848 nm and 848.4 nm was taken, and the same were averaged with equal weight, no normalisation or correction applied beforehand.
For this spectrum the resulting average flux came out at 10.1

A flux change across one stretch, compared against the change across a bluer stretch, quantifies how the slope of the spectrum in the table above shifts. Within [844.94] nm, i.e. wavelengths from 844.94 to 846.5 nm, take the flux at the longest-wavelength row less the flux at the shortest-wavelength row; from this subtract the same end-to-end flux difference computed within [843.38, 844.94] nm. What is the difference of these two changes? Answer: 0.7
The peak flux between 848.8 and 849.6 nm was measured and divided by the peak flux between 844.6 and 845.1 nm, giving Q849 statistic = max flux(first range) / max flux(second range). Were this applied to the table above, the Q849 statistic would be 1.05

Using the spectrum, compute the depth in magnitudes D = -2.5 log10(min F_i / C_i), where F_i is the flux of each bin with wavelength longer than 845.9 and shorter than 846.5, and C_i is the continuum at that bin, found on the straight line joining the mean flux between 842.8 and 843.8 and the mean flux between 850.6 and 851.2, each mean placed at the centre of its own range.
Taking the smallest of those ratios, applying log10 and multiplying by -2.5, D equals 0.06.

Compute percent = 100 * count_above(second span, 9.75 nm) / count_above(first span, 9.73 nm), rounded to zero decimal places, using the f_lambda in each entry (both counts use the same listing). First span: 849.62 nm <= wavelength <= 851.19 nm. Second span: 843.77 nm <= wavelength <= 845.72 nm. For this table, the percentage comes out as 75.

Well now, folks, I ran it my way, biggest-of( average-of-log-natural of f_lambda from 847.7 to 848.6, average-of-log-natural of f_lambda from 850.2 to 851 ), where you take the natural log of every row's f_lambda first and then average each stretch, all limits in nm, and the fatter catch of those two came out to 2.31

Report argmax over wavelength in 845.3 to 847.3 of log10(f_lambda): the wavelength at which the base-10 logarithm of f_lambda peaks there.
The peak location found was 846.984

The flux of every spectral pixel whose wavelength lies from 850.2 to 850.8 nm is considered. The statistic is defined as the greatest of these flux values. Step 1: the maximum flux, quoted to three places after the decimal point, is 9.989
